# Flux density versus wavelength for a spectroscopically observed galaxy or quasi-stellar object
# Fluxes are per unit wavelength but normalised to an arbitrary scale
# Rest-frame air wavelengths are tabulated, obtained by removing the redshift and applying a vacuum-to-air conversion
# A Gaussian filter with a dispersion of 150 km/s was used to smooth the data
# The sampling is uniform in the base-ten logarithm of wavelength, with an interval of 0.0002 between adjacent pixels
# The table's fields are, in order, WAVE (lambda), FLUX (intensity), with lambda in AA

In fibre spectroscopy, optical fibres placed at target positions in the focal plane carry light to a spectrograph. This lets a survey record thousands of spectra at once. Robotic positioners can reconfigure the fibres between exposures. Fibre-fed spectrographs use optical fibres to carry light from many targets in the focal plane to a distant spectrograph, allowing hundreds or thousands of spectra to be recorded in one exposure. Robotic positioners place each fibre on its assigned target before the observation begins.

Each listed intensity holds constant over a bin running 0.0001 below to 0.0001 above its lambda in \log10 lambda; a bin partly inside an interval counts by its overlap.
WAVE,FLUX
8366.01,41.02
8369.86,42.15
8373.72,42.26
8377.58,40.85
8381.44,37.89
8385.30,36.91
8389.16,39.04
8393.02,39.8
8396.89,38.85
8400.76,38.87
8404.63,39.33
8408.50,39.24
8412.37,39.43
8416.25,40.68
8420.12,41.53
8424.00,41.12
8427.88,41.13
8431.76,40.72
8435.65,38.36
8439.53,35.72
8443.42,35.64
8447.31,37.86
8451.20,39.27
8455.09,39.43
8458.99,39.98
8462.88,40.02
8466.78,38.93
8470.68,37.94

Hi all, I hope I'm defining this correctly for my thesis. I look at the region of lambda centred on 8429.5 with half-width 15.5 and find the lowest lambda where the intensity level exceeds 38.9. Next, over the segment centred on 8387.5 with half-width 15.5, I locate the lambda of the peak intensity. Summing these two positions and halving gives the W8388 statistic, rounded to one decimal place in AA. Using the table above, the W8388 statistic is 8395.0 AA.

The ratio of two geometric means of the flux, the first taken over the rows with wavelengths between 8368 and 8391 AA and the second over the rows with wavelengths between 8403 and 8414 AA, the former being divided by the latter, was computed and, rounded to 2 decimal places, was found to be 1.01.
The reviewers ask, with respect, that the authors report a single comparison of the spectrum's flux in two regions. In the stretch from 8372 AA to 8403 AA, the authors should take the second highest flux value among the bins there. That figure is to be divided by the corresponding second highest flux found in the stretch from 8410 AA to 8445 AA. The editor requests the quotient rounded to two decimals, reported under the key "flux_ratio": 0.99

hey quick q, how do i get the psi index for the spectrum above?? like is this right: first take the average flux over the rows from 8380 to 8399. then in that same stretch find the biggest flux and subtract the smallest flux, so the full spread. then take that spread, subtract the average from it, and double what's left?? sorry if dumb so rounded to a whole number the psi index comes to -71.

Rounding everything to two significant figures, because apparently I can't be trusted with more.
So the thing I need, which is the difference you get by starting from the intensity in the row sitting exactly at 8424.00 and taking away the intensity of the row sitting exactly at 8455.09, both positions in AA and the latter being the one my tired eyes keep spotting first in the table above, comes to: 1.7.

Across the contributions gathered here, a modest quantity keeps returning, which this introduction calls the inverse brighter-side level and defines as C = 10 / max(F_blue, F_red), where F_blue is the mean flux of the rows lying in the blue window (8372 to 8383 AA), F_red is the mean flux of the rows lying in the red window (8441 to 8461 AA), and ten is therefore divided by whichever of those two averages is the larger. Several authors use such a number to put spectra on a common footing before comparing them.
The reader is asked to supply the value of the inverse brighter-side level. 0.248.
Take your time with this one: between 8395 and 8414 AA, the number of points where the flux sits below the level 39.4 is 4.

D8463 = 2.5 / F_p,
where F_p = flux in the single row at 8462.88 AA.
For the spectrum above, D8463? 0.0625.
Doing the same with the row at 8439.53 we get 0.0700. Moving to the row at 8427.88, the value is 0.0608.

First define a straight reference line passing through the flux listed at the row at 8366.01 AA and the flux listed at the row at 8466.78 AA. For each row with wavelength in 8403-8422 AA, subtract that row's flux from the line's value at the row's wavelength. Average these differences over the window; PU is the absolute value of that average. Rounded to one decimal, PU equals 0.0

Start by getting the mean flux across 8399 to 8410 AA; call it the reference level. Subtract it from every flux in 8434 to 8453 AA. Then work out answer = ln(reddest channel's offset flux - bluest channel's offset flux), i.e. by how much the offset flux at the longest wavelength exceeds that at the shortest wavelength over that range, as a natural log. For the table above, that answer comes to -0.09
